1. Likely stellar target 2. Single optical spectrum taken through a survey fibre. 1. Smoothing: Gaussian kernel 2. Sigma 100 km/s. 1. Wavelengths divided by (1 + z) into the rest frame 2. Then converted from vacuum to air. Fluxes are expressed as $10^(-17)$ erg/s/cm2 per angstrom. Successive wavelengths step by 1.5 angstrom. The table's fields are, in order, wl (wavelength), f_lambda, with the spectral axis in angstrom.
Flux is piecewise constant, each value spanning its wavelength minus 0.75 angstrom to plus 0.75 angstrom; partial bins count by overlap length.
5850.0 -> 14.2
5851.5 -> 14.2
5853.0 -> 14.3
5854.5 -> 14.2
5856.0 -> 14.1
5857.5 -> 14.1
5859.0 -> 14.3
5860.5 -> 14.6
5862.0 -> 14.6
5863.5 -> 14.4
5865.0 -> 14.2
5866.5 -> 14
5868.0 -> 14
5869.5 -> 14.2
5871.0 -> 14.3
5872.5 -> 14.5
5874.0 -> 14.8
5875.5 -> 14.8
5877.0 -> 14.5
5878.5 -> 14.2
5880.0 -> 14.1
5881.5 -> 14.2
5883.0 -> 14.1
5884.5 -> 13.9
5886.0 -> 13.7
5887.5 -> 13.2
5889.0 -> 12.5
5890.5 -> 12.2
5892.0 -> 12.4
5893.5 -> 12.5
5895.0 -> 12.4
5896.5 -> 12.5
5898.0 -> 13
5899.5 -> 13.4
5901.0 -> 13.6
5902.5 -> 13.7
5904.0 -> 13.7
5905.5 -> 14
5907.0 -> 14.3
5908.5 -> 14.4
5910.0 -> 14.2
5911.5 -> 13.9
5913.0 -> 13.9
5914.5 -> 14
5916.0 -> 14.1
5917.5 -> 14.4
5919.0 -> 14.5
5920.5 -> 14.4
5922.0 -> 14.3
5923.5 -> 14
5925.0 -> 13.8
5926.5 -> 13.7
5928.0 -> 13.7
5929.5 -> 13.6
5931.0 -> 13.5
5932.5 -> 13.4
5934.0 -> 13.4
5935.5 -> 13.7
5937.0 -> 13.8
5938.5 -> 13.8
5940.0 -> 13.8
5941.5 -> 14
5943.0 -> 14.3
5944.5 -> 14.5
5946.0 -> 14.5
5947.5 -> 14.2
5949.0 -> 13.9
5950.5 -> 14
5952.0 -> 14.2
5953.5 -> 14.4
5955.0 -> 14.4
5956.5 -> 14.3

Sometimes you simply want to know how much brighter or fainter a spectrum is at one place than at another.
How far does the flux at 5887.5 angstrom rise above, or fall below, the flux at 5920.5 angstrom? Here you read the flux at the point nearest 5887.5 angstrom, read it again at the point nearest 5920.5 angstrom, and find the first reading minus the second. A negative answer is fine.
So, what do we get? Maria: -1.2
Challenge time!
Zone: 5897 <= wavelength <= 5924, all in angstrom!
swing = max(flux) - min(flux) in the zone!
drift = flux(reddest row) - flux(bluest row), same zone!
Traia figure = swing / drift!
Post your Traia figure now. 1.5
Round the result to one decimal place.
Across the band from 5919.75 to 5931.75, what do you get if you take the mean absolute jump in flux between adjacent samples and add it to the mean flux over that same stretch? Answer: 14.0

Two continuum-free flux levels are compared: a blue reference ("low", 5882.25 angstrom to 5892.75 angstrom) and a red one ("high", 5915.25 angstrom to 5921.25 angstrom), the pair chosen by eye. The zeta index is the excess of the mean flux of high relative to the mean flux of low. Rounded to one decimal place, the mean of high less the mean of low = 1.2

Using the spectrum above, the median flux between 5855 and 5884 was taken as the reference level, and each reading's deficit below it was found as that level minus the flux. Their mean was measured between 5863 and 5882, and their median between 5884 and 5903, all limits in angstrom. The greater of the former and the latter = 1.2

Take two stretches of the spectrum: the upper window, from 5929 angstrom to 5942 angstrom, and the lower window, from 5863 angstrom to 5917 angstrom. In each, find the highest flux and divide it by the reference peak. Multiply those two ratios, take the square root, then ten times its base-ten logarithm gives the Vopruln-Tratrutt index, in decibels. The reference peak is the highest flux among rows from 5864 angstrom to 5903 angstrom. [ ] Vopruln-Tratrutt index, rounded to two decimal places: -0.12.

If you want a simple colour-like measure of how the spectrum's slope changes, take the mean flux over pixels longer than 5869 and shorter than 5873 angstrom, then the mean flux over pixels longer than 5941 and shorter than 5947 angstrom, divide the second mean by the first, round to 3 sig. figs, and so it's 1.00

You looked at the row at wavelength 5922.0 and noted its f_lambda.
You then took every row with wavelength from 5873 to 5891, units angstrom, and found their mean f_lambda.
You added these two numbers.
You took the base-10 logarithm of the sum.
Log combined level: 1.45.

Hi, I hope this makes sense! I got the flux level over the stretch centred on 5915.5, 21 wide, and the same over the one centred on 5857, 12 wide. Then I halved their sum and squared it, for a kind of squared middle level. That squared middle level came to 202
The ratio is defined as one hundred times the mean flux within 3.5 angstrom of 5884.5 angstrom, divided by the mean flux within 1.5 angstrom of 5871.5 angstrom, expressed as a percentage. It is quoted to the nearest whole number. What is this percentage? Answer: 96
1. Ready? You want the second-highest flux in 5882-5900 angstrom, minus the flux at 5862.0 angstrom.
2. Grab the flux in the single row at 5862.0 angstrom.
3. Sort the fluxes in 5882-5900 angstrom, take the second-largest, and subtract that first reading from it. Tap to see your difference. -0.70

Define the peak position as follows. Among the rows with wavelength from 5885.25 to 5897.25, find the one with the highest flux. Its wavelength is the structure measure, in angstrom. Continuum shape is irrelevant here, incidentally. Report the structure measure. 5886.0 angstrom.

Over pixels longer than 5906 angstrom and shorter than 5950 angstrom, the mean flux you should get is 14.0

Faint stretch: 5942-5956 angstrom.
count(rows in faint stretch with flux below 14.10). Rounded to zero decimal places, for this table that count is 2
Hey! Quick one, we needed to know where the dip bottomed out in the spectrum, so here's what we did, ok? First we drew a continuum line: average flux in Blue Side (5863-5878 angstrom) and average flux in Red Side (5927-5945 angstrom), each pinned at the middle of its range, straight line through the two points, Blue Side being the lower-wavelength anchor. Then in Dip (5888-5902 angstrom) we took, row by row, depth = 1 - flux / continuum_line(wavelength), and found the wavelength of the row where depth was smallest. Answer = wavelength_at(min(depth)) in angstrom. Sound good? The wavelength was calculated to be 5901.0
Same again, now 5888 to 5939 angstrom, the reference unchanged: 5919.0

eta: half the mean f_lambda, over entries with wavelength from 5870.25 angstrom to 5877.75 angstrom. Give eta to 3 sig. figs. 7.29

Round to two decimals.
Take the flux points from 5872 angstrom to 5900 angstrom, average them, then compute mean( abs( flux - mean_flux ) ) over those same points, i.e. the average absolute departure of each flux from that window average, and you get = 0.80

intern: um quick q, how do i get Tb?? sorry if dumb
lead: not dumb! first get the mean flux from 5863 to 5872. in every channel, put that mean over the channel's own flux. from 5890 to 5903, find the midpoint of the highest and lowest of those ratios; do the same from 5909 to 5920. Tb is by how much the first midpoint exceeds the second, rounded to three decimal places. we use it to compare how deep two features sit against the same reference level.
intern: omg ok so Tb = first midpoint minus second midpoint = 0.100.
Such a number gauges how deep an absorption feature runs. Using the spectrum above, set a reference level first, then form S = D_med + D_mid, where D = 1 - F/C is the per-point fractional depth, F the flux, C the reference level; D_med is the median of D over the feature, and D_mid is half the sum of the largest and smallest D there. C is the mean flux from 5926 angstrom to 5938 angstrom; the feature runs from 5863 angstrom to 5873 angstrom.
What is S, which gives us -0.092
